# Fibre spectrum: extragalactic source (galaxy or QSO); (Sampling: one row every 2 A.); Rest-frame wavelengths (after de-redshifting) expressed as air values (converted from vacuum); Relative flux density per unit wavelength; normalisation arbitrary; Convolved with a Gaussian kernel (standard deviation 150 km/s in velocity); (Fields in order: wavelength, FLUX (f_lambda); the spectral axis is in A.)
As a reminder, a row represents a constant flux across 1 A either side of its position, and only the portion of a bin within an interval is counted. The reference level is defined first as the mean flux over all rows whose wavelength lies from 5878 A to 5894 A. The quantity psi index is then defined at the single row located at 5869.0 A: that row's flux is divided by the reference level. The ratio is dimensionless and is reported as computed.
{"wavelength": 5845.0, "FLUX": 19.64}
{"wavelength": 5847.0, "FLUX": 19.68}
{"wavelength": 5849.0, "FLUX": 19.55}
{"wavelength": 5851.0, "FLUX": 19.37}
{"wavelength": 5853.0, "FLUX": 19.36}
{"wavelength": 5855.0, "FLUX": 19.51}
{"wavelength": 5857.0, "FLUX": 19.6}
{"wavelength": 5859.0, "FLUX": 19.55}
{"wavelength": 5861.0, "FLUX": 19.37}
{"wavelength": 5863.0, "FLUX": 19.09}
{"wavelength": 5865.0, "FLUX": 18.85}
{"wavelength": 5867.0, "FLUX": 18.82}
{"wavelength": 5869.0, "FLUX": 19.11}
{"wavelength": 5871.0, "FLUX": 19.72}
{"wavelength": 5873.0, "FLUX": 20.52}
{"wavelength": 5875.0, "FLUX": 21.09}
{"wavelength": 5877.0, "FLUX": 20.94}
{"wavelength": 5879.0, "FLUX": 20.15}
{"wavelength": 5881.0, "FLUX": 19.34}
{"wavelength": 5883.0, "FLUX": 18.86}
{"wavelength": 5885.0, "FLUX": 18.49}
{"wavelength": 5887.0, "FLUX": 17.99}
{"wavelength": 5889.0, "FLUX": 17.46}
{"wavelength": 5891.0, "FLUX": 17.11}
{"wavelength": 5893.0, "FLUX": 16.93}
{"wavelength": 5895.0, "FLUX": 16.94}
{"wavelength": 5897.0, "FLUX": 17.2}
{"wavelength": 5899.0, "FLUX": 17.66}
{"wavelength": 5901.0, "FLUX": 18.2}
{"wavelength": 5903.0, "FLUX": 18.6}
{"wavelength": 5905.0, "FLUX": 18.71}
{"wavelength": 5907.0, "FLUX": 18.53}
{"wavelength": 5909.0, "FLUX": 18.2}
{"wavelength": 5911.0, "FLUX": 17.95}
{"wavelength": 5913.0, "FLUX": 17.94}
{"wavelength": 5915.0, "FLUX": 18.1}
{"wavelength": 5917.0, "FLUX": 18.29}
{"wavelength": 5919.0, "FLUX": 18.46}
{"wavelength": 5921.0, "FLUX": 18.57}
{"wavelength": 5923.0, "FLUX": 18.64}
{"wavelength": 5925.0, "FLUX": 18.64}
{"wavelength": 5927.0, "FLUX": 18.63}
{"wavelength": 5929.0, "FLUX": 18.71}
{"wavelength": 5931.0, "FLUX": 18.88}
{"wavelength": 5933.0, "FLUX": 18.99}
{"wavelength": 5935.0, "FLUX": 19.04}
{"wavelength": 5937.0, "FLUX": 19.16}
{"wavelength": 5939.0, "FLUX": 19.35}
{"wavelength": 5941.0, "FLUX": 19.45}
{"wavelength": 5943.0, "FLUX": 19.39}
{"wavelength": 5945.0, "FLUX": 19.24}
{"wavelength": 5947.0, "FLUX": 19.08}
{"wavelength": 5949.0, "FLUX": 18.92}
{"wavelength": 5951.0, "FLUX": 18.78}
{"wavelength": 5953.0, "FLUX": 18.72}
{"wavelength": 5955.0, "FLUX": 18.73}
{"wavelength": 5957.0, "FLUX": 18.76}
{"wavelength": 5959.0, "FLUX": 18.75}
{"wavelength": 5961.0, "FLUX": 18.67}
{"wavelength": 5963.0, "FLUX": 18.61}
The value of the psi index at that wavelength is 1.04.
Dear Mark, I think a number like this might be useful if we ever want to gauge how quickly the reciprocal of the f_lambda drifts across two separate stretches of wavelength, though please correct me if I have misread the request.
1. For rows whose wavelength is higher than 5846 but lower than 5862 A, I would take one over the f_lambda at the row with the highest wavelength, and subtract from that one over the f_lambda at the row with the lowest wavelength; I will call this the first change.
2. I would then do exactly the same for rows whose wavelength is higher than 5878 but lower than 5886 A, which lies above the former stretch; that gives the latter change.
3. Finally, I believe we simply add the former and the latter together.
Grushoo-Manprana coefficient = 0.0053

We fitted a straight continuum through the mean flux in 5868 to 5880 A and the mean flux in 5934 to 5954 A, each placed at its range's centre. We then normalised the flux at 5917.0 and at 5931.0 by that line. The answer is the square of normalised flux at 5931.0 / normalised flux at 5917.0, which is 1.09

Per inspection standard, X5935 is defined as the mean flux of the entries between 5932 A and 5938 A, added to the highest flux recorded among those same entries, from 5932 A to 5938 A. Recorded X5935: 38.2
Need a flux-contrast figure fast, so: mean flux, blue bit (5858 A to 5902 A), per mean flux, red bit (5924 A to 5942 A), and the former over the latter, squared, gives 0.98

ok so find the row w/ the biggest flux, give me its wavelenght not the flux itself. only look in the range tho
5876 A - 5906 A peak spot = 5877.0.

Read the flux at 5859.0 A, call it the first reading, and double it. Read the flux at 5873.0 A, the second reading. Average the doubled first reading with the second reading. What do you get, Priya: 29.81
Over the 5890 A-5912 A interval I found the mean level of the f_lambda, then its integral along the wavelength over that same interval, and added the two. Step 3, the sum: 410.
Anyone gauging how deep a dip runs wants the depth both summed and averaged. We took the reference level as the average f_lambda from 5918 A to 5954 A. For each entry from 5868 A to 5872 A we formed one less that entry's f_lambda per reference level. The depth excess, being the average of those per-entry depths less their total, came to 0.03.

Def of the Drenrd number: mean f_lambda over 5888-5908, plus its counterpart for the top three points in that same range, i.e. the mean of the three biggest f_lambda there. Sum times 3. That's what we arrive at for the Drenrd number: 109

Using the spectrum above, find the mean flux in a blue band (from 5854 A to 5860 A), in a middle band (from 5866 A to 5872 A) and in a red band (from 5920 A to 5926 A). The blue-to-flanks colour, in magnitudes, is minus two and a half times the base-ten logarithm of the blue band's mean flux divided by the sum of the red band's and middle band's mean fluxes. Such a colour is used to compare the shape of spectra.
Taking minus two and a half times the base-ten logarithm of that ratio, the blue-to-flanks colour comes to 0.72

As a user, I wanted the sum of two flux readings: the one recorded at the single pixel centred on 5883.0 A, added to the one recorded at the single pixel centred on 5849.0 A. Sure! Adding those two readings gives 38.4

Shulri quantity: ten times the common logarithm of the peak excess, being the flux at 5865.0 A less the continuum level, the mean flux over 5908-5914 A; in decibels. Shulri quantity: -0.9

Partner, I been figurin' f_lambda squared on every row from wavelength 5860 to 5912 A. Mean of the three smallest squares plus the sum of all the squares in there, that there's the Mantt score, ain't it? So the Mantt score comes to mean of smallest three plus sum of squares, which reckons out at 9401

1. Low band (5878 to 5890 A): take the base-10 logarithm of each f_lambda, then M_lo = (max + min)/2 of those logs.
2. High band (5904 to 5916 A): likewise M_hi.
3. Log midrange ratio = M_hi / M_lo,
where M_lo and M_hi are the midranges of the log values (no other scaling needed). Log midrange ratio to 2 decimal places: 0.99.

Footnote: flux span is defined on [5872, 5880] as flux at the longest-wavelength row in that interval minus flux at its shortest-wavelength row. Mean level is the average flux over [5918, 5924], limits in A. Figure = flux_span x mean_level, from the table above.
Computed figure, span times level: -7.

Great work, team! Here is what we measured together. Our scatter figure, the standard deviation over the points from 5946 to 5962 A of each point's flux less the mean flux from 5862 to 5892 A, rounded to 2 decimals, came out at 0.13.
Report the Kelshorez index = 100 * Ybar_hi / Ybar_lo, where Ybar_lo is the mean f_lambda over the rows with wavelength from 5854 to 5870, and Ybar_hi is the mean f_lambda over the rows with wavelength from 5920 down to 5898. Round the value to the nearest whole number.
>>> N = 95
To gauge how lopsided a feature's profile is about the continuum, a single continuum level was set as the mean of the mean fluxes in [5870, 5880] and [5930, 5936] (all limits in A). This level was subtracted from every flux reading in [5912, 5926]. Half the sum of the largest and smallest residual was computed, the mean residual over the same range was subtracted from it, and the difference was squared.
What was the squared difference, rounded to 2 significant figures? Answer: 0.0076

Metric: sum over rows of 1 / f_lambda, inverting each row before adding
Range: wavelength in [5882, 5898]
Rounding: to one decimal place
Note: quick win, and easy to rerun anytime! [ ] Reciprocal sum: 0.5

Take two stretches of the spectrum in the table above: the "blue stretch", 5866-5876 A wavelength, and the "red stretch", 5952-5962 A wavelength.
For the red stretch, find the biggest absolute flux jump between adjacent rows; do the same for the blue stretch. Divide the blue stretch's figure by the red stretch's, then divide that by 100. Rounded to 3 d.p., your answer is 0.100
